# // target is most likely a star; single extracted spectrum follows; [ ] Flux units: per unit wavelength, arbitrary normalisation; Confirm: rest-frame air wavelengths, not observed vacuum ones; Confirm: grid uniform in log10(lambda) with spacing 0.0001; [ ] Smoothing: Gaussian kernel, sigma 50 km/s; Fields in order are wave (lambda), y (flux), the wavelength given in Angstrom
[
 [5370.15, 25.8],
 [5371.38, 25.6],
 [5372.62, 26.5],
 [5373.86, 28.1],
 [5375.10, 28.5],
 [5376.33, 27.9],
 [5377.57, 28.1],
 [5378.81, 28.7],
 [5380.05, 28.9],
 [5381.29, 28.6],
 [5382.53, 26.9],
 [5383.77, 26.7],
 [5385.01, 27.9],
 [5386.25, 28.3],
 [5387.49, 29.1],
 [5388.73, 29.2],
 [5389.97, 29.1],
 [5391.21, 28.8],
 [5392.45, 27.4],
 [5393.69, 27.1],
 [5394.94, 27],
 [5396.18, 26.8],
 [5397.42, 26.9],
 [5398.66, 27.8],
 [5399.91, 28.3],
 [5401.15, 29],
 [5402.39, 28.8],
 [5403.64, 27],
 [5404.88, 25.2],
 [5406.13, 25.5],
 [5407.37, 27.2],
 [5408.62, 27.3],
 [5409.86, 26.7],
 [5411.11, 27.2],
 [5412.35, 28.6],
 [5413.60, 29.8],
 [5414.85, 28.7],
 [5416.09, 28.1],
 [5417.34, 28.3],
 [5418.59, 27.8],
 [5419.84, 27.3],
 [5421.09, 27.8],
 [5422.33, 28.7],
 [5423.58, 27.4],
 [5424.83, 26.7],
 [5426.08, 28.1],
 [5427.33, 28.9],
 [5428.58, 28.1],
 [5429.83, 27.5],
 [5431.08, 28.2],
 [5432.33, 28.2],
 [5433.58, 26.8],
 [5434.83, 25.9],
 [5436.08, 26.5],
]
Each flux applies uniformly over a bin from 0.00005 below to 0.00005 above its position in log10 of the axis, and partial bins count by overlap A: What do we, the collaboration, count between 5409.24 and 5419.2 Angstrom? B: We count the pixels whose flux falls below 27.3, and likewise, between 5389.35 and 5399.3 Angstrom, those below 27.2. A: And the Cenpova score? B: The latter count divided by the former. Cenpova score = 2.0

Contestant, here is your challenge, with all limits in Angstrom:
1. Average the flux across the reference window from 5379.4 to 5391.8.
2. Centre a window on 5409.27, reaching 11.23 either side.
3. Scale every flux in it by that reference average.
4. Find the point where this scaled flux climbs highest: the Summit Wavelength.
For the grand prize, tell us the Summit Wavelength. 5413.60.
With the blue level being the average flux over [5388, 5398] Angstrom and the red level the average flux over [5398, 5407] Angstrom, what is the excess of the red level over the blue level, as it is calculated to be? -0.4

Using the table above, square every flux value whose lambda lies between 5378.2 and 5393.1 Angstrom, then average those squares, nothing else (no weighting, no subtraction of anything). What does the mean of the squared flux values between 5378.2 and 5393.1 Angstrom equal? 802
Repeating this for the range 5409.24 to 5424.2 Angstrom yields 787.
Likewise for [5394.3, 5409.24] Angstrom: 743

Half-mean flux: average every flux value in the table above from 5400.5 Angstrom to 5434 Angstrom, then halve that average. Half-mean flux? 13.9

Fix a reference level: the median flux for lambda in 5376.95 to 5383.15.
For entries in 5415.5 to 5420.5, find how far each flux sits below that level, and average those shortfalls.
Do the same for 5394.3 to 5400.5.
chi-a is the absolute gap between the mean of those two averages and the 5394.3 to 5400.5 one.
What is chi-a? 0.26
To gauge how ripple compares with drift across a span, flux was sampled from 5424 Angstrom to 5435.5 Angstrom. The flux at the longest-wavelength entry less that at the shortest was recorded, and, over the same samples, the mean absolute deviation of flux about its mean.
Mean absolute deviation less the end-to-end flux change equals 1.6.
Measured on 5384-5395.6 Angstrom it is 1.7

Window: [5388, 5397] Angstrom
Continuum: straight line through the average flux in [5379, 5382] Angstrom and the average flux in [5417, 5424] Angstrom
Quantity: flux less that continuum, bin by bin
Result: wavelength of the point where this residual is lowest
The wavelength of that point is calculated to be 5396.18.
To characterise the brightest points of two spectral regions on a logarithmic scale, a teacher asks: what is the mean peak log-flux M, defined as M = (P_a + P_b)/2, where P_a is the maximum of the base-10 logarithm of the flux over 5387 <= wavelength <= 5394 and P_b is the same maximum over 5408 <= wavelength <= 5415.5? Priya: 1.47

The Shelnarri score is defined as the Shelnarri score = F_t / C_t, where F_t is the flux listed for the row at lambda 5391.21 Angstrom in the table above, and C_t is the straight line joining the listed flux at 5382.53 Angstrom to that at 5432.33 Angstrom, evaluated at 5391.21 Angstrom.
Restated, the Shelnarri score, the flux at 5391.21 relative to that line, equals 1.06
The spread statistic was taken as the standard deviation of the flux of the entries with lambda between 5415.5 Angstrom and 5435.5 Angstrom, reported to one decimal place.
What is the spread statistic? 0.8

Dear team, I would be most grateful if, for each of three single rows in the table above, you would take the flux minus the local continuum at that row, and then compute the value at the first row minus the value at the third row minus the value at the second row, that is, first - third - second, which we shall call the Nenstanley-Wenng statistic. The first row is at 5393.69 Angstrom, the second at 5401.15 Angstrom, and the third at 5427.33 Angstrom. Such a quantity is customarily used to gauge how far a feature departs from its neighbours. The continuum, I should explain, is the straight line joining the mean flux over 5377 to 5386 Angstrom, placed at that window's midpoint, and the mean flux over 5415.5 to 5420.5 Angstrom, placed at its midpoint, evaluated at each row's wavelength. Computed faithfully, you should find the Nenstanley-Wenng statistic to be -3.0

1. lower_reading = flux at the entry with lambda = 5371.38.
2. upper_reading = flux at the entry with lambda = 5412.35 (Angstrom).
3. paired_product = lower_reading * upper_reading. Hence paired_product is 732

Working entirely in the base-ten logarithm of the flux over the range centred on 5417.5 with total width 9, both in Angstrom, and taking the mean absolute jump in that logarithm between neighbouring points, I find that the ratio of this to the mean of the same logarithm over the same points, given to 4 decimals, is 0.0060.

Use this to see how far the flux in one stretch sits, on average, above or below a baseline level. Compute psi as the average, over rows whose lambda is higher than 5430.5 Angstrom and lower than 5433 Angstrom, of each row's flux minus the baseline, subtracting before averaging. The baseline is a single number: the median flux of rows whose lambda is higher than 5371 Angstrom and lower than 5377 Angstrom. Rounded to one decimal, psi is 0.3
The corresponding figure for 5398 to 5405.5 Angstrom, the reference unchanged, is -0.2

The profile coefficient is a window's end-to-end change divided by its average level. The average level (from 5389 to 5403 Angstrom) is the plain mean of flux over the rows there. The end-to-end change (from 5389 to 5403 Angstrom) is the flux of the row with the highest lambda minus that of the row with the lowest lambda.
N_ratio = -0.01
